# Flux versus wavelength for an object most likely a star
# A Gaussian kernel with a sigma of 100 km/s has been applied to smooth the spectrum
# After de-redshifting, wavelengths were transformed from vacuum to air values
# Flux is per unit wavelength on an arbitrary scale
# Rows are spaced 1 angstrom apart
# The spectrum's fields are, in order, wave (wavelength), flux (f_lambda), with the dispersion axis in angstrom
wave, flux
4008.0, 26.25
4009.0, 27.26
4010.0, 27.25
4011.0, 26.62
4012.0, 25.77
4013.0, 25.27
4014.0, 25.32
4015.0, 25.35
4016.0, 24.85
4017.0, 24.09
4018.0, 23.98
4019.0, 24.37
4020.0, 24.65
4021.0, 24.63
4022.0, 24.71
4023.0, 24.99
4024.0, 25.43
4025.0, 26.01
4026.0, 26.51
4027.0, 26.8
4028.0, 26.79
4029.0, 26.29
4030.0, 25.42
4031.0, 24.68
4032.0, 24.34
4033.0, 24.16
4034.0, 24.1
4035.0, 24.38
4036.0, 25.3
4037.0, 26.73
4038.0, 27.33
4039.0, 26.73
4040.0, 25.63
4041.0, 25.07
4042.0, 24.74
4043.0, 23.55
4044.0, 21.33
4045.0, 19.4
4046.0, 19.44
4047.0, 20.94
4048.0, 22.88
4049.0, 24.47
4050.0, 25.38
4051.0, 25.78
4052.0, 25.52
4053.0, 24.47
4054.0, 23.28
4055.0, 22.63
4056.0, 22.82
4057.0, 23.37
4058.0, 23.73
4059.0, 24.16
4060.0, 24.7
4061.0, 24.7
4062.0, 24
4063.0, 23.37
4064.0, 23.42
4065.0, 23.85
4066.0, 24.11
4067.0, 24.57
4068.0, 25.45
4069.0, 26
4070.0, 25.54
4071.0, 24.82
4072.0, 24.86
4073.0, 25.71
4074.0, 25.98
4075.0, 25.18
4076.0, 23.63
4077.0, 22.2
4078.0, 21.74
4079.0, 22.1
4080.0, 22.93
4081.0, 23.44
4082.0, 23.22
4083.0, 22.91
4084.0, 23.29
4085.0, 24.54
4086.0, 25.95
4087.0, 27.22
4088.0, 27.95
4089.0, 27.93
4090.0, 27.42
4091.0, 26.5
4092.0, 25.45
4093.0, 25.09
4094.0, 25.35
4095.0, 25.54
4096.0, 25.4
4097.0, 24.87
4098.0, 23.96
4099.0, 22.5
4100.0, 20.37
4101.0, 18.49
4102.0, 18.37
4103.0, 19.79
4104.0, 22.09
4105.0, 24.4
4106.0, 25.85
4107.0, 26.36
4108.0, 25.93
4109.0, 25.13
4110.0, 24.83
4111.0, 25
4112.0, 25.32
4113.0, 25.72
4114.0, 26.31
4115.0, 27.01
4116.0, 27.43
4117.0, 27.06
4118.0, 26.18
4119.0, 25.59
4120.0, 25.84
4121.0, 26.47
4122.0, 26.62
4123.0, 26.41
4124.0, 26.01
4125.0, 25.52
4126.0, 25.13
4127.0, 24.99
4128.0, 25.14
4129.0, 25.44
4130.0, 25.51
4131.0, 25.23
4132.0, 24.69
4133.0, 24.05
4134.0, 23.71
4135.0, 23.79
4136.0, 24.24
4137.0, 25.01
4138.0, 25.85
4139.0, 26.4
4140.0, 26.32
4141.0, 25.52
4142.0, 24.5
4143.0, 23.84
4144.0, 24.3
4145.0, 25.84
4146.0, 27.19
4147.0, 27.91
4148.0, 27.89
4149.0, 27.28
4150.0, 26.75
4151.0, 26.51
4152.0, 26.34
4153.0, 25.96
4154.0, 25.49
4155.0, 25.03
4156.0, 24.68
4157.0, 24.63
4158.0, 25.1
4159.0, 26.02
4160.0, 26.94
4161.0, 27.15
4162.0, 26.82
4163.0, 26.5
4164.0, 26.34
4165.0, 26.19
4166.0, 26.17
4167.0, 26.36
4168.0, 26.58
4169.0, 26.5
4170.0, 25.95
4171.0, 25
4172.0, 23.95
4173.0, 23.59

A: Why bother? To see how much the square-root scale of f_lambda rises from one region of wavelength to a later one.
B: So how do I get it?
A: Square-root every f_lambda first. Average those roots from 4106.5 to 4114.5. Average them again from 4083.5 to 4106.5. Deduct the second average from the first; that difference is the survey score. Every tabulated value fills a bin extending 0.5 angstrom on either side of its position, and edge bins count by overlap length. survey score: 0.14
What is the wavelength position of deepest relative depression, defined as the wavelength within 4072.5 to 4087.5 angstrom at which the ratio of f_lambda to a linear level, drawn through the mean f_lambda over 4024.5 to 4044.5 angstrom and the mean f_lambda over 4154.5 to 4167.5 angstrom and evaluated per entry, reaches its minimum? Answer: 4078.0 angstrom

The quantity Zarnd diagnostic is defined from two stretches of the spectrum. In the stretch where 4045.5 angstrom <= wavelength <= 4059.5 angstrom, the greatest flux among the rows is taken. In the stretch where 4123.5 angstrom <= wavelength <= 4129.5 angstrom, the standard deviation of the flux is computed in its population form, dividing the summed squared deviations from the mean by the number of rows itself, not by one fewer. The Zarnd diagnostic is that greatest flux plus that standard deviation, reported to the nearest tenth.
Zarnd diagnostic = 26.1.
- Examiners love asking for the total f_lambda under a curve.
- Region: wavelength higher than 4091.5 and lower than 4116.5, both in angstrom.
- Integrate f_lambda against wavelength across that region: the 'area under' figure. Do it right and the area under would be 607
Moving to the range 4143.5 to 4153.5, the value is 266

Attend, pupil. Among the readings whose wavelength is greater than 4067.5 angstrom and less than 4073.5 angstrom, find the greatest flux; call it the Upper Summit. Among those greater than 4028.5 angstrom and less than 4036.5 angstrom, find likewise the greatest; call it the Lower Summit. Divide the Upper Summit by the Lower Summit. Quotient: 0.99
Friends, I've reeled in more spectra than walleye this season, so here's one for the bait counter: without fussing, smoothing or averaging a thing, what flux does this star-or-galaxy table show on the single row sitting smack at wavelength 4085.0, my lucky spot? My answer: 24.54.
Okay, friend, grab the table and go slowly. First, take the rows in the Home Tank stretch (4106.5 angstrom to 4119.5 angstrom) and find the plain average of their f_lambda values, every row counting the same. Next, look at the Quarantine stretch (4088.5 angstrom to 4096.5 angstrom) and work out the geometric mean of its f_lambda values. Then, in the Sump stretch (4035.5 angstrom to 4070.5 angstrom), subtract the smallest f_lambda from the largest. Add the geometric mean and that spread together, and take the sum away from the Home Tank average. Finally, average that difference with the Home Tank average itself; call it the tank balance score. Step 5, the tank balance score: 9.0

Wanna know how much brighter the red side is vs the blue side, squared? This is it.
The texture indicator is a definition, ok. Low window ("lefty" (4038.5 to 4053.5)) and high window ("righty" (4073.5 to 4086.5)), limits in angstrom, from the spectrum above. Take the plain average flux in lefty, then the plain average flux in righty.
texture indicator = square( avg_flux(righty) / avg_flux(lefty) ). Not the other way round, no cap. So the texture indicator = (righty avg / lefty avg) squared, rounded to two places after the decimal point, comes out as 0.99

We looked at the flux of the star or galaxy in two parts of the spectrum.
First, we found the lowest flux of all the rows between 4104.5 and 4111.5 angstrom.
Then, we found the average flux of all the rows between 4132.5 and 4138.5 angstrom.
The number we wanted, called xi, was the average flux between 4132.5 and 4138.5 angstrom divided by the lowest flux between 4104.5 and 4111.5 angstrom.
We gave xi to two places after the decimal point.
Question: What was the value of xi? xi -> 1.00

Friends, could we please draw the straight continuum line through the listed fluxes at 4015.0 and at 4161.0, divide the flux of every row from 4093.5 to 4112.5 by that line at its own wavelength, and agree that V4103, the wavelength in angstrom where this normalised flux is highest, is 4107.0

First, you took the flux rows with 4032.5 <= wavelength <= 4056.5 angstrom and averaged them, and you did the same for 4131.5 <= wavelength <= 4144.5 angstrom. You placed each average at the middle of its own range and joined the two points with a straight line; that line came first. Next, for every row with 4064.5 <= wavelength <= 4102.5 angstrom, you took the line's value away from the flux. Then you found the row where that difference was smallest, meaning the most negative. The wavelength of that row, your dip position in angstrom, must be 4102.0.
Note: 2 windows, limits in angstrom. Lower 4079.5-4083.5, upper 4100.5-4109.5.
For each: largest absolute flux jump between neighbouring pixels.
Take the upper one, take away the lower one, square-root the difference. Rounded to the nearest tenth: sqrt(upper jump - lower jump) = 1.3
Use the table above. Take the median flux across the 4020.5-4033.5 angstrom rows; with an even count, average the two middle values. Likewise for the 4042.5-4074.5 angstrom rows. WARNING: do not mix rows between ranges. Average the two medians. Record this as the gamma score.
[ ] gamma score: 24.8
